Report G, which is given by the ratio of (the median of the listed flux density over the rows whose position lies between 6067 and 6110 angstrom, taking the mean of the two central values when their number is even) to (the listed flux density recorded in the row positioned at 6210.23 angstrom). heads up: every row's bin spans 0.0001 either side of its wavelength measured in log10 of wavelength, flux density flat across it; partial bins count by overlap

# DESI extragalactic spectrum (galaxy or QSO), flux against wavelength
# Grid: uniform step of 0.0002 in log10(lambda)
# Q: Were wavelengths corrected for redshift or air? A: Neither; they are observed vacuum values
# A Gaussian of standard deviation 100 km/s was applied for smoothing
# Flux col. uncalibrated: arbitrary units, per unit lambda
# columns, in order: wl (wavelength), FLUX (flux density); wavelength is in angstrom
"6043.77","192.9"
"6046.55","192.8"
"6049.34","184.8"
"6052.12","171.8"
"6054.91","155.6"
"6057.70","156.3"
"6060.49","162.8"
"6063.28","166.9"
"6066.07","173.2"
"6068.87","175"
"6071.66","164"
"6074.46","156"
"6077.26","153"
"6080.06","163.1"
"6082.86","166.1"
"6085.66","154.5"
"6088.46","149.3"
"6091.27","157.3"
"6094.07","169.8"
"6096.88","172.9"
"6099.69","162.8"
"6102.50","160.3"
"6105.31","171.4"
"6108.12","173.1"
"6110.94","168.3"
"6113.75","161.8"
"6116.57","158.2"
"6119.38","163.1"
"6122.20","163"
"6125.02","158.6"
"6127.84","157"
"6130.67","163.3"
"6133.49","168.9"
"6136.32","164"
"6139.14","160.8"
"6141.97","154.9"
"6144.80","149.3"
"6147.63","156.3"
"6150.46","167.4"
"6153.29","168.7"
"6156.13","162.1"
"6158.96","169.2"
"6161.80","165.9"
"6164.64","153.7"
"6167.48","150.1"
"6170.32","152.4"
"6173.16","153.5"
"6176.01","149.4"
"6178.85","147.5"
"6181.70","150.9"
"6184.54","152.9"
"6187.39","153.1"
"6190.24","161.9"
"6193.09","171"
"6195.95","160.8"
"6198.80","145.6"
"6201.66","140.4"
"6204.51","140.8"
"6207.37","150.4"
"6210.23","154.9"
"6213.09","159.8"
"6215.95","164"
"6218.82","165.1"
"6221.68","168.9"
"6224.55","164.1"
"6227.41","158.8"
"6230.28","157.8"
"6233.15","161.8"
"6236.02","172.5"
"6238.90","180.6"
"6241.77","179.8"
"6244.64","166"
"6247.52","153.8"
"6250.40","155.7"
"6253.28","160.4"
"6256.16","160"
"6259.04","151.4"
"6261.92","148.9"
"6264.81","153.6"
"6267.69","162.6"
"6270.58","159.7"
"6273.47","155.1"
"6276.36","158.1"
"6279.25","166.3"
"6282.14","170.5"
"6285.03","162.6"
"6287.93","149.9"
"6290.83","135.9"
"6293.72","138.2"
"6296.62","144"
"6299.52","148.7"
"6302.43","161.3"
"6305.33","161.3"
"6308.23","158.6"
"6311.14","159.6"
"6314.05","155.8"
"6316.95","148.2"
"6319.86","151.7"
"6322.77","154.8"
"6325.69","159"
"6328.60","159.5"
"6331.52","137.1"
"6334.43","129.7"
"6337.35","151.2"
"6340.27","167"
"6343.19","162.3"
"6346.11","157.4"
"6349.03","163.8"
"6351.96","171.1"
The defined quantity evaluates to 1.05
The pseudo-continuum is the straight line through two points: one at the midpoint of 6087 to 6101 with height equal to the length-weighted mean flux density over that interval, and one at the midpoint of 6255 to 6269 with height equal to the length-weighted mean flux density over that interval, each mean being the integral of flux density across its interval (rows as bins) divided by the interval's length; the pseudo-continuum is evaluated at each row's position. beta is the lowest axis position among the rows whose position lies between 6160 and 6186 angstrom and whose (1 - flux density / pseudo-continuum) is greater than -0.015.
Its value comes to 6164.64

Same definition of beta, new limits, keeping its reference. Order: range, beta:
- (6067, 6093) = 6071.66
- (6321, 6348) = 6322.77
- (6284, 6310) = 6287.93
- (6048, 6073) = 6054.91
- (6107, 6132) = 6113.75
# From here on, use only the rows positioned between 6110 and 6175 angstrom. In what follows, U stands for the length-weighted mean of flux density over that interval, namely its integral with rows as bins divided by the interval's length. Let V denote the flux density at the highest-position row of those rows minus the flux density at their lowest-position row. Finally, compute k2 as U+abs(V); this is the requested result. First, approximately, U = 160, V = -15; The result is 175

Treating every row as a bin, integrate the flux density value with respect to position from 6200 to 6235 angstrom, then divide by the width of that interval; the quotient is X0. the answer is 157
